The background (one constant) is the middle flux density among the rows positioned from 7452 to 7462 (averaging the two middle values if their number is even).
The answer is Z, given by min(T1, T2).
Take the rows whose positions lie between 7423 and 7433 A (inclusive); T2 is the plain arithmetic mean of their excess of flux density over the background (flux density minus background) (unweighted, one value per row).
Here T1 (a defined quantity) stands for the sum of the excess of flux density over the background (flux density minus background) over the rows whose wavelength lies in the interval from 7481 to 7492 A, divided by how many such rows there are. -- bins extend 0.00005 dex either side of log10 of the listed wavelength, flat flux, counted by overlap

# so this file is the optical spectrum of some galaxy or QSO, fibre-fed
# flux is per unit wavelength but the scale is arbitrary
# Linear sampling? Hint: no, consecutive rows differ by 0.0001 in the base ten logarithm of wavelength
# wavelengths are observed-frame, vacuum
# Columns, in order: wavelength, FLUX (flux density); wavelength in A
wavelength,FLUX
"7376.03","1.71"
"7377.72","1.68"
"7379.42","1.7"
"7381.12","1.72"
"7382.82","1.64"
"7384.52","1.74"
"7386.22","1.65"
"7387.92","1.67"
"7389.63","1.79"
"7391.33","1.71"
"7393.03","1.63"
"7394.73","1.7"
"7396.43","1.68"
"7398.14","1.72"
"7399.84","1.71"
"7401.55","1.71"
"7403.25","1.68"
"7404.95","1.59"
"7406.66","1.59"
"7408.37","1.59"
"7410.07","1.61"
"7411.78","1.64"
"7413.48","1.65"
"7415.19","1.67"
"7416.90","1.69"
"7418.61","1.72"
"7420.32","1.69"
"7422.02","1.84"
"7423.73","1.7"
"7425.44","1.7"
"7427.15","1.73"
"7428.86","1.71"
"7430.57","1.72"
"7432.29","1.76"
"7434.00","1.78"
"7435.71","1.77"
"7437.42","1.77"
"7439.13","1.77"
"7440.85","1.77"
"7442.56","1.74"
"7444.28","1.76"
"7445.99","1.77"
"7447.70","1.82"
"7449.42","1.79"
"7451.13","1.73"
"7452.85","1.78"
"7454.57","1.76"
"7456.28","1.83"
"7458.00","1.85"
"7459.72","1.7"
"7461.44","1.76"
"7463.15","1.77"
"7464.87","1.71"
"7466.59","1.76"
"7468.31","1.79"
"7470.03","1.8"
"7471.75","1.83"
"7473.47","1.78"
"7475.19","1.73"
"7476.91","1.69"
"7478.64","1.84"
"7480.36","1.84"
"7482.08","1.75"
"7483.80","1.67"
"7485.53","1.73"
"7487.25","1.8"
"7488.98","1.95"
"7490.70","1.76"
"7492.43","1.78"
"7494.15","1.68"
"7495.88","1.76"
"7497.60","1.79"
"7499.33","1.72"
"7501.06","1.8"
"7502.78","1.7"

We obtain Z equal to -0.05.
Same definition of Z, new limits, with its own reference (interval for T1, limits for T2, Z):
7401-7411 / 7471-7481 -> -0.14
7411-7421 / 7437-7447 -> -0.09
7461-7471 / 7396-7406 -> -0.09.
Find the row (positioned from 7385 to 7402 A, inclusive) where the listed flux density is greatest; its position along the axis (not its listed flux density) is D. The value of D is 7389.63 A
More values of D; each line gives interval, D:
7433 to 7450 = 7447.70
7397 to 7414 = 7398.14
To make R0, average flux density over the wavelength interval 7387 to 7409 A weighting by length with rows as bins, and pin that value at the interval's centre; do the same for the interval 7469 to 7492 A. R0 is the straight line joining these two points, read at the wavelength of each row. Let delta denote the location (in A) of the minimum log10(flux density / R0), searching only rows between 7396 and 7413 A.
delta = 7408.37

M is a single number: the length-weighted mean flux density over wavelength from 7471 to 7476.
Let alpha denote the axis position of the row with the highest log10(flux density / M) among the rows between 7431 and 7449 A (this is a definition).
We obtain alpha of 7447.70 A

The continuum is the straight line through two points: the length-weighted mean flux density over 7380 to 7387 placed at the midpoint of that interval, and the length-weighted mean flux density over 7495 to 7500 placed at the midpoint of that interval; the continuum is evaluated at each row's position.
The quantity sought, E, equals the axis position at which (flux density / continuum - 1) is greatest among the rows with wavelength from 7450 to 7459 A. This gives 7458.00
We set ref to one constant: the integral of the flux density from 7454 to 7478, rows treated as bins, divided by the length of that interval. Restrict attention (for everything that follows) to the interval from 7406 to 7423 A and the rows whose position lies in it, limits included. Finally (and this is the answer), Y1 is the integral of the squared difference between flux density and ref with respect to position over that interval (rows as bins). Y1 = 0.25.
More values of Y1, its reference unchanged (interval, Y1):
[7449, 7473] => 0.04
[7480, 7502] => 0.11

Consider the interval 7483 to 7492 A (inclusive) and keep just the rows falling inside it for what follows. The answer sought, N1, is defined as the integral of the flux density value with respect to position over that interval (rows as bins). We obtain 16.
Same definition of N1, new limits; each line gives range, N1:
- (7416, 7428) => 21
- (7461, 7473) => 21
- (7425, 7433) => 14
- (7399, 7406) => 12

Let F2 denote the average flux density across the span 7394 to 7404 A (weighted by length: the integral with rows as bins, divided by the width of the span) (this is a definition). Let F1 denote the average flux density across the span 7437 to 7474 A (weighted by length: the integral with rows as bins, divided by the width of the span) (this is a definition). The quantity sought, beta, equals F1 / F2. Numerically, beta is 1.04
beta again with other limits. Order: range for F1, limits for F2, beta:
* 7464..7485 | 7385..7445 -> 1.04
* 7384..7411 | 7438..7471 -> 0.94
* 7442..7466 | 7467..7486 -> 1.00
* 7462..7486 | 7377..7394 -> 1.04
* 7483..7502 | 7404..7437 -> 1.04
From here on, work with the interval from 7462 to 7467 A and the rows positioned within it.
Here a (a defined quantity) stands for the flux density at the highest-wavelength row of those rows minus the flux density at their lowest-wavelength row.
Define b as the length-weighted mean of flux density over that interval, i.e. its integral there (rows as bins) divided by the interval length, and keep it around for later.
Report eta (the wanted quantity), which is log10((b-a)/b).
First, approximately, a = -0.010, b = 1.75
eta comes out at 0.002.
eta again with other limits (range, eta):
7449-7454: 0.002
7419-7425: -0.003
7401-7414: 0.016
